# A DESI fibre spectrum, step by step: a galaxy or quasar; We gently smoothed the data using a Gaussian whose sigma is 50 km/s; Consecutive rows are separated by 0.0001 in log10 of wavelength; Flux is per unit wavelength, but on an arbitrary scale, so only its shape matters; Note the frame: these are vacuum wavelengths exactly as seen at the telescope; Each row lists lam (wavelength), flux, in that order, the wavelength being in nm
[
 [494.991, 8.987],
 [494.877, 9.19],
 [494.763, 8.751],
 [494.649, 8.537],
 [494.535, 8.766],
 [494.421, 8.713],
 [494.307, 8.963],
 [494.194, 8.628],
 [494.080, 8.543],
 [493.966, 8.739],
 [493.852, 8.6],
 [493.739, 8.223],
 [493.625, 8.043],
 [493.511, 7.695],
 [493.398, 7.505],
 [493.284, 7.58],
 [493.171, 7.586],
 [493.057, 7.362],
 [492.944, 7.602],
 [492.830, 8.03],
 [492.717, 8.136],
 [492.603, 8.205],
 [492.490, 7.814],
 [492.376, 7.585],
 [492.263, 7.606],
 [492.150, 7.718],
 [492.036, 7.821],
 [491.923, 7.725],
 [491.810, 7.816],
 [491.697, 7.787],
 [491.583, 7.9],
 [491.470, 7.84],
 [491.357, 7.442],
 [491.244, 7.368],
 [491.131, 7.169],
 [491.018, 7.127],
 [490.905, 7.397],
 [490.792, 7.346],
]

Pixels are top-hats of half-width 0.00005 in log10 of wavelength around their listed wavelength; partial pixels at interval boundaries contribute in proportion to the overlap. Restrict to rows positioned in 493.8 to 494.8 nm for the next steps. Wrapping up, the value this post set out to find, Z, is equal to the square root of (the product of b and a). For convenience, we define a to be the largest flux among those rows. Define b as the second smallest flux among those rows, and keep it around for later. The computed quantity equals 8.75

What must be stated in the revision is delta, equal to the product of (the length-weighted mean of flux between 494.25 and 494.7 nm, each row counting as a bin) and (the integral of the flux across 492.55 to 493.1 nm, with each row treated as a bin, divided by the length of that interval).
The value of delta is 69.0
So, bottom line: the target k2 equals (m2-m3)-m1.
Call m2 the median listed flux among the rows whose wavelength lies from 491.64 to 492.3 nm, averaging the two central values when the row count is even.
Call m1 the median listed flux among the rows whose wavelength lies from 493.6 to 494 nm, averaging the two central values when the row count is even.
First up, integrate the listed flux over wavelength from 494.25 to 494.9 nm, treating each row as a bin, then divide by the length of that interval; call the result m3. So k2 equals -9.5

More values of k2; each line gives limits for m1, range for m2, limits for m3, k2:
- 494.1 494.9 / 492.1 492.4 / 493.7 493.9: -9.6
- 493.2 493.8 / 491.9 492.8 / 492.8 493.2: -7.5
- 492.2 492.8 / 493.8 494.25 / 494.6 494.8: -7.8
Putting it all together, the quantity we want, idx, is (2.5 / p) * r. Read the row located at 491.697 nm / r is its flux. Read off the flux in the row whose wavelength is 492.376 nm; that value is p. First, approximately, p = 7.585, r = 7.787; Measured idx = 2.57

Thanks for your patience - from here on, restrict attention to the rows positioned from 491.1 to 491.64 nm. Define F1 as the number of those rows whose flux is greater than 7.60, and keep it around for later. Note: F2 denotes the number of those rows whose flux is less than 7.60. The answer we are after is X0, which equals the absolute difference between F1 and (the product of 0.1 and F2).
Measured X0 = 1.7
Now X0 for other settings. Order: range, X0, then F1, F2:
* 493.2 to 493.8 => 2.8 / 3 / 2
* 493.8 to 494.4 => 5.0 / 5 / 0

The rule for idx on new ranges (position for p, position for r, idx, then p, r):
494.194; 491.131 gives 2.08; 8.628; 7.169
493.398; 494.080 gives 2.85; 7.505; 8.543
